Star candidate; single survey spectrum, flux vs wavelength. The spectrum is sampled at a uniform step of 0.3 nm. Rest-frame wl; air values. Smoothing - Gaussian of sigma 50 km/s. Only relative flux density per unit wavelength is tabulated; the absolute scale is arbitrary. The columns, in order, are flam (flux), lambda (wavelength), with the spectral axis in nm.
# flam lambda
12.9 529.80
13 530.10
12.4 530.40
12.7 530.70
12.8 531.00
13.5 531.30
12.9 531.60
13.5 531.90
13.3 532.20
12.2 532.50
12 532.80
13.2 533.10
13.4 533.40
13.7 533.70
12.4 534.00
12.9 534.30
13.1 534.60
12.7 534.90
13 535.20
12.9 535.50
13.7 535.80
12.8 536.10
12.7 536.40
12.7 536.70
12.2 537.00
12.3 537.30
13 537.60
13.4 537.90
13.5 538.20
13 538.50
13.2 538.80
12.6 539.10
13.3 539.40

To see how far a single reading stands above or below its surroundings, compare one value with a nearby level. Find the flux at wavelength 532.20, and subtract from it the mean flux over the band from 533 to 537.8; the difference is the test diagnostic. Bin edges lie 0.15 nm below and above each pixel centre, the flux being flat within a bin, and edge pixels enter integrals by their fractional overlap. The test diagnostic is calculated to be 0.4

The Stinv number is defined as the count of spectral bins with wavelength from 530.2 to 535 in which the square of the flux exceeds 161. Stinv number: 12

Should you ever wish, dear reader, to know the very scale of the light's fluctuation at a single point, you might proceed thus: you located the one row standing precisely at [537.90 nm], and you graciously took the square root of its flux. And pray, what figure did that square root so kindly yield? 3.66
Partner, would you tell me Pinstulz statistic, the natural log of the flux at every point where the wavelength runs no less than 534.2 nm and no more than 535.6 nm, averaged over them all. 2.56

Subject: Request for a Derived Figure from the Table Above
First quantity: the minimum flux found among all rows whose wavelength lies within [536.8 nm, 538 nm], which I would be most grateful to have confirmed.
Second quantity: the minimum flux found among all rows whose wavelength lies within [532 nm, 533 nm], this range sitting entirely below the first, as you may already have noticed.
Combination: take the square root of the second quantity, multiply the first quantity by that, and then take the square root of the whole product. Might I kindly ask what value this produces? 6.50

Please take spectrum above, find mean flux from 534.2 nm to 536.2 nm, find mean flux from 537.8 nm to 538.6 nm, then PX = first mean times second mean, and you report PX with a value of 173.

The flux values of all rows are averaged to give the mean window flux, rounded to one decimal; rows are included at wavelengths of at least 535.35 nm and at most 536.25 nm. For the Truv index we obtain 13.1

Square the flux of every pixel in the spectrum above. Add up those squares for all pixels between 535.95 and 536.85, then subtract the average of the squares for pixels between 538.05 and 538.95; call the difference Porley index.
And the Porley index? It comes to 311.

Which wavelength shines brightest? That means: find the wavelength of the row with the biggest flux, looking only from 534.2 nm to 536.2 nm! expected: 535.80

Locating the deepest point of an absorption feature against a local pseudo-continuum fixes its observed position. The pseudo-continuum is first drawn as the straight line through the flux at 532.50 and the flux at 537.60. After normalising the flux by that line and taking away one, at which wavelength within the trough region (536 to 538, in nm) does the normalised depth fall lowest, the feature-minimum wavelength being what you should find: 537.00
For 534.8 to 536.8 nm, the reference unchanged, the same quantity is 536.70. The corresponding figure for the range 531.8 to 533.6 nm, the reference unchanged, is 532.80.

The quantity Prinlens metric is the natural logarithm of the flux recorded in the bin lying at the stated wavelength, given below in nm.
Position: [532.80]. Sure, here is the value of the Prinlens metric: 2.48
